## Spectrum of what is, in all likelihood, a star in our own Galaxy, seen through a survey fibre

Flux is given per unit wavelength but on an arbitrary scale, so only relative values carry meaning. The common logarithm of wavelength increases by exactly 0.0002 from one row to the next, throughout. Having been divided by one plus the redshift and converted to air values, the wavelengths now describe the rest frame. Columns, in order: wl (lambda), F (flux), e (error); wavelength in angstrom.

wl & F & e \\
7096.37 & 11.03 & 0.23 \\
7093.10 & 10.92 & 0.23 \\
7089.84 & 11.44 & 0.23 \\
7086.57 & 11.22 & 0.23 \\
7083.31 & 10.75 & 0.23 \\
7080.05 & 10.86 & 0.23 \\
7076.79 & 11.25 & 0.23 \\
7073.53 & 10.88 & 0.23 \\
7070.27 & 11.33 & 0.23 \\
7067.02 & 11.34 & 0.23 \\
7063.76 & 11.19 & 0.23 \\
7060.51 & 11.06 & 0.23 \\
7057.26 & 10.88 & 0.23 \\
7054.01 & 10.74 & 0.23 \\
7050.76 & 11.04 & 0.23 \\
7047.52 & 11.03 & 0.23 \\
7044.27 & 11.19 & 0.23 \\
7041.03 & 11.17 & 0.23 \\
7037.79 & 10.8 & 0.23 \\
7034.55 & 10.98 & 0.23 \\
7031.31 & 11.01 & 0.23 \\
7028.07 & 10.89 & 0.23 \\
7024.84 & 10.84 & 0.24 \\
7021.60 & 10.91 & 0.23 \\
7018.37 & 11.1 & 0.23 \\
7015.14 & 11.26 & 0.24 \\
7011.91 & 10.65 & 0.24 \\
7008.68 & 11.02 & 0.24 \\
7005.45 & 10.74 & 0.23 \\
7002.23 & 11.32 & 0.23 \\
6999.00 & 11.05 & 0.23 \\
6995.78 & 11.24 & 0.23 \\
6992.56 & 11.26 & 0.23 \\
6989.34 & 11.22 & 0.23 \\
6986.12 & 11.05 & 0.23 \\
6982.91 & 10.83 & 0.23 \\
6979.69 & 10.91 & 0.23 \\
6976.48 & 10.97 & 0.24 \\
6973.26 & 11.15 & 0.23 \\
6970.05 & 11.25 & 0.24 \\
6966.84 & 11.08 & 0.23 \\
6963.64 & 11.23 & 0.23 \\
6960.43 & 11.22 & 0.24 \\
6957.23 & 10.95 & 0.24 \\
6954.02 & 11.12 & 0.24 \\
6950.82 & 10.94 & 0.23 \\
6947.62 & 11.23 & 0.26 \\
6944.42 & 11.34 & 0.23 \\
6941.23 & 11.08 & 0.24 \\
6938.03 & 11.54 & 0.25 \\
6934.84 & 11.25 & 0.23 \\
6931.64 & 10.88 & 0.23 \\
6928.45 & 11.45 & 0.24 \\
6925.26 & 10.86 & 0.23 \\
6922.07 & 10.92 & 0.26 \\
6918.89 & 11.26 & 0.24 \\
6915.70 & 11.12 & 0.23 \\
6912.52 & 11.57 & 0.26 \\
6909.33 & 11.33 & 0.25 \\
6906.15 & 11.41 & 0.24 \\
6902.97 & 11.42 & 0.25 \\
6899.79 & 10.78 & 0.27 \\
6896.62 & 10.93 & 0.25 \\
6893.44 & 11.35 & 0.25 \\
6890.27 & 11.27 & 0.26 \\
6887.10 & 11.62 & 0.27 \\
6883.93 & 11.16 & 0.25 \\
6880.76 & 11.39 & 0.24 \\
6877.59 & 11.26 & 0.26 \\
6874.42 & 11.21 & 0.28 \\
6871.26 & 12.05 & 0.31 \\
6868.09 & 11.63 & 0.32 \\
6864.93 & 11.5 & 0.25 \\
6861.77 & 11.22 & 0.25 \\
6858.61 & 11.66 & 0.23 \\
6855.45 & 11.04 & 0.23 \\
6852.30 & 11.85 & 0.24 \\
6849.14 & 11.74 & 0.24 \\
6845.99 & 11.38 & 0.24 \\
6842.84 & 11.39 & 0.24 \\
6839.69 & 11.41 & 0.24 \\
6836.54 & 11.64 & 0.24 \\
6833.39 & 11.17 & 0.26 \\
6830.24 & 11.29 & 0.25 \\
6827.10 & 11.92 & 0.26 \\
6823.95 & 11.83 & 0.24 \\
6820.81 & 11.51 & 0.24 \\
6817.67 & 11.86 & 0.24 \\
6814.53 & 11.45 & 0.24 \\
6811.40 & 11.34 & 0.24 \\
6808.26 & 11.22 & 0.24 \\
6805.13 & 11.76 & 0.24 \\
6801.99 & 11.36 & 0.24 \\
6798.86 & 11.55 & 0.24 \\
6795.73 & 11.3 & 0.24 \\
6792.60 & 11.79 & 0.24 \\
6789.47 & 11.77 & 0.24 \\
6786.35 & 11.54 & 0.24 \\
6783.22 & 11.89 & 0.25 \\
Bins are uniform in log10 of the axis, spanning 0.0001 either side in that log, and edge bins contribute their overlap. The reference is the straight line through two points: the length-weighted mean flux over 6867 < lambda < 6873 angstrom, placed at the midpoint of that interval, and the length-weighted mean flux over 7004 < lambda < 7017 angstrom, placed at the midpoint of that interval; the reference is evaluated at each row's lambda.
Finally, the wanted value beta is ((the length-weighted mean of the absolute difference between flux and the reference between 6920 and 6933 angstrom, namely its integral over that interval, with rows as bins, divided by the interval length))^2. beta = 0.19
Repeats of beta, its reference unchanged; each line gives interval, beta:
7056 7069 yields 0.30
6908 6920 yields 0.05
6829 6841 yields 0.47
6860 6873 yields 0.14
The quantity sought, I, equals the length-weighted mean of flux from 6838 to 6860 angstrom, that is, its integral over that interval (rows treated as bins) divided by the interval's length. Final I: 11.5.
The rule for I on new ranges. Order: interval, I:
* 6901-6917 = 11.4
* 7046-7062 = 11.0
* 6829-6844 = 11.4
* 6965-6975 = 11.2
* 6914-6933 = 11.1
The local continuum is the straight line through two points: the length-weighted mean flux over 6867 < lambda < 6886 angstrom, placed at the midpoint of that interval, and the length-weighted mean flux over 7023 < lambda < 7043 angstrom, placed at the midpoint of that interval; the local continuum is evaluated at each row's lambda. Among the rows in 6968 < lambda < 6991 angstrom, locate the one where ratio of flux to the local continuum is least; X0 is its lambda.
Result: 6982.91 angstrom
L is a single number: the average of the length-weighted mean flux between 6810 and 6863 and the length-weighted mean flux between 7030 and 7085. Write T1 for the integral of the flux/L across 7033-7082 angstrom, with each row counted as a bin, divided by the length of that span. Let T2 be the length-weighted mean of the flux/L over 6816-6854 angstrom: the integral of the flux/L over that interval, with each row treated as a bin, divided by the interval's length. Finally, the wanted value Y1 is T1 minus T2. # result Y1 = -0.047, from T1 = 0.98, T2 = 1.027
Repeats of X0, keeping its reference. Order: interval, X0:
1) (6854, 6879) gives 6855.45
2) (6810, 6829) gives 6811.40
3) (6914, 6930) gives 6925.26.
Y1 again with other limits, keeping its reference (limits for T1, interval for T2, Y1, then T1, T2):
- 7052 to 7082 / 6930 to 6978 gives -0.008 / 0.98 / 0.989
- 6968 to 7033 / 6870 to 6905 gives -0.025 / 0.98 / 1.003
